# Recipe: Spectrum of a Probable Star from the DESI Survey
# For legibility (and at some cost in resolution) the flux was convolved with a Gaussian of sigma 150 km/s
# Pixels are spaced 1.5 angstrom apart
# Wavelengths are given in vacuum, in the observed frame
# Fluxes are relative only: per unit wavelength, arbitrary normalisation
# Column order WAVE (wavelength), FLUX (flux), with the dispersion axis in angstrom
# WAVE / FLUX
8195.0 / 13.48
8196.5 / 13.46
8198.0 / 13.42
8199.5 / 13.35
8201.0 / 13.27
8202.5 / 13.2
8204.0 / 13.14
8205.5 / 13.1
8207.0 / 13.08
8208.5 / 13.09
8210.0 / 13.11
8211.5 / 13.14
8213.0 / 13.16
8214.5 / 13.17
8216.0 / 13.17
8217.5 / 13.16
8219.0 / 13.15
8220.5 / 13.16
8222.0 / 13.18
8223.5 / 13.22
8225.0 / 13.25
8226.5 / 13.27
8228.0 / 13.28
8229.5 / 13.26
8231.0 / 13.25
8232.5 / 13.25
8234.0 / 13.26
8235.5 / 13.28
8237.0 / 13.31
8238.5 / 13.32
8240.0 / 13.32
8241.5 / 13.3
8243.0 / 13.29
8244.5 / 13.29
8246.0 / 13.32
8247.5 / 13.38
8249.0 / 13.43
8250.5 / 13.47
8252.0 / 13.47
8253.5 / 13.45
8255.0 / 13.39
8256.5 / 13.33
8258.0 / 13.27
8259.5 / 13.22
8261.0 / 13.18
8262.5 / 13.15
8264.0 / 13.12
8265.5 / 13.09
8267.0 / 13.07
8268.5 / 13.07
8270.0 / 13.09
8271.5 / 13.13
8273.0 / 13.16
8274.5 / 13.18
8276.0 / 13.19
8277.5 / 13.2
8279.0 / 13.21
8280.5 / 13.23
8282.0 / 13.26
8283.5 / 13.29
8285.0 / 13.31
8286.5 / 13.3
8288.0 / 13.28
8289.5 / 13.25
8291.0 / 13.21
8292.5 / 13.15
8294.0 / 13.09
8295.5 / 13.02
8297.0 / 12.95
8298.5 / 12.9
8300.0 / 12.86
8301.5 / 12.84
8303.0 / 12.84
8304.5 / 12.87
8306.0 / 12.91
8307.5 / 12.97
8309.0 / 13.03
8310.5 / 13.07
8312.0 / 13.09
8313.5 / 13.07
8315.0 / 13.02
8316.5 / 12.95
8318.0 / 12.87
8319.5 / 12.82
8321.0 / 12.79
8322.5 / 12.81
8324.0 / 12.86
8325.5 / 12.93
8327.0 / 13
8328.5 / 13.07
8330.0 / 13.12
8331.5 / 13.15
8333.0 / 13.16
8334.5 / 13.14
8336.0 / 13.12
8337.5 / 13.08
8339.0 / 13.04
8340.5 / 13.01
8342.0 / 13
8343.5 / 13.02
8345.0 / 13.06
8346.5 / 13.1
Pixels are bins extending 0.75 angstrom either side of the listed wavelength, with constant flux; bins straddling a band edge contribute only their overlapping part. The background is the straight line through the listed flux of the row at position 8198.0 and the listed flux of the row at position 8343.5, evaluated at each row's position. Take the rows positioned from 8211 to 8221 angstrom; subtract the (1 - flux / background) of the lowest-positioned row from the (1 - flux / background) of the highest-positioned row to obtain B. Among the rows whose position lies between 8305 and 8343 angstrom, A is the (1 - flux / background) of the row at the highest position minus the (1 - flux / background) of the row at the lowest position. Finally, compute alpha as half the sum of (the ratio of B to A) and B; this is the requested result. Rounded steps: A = -0.014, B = -0.003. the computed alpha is 0.1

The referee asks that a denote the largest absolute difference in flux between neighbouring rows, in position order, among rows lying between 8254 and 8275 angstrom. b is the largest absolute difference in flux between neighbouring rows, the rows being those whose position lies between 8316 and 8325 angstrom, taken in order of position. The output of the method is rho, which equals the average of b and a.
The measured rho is 0.070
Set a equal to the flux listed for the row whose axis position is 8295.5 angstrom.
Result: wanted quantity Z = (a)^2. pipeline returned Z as 170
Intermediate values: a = 13.02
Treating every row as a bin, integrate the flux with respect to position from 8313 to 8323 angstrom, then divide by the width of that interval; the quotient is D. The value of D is 12.9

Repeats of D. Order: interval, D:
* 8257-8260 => 13.3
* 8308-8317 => 13.0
